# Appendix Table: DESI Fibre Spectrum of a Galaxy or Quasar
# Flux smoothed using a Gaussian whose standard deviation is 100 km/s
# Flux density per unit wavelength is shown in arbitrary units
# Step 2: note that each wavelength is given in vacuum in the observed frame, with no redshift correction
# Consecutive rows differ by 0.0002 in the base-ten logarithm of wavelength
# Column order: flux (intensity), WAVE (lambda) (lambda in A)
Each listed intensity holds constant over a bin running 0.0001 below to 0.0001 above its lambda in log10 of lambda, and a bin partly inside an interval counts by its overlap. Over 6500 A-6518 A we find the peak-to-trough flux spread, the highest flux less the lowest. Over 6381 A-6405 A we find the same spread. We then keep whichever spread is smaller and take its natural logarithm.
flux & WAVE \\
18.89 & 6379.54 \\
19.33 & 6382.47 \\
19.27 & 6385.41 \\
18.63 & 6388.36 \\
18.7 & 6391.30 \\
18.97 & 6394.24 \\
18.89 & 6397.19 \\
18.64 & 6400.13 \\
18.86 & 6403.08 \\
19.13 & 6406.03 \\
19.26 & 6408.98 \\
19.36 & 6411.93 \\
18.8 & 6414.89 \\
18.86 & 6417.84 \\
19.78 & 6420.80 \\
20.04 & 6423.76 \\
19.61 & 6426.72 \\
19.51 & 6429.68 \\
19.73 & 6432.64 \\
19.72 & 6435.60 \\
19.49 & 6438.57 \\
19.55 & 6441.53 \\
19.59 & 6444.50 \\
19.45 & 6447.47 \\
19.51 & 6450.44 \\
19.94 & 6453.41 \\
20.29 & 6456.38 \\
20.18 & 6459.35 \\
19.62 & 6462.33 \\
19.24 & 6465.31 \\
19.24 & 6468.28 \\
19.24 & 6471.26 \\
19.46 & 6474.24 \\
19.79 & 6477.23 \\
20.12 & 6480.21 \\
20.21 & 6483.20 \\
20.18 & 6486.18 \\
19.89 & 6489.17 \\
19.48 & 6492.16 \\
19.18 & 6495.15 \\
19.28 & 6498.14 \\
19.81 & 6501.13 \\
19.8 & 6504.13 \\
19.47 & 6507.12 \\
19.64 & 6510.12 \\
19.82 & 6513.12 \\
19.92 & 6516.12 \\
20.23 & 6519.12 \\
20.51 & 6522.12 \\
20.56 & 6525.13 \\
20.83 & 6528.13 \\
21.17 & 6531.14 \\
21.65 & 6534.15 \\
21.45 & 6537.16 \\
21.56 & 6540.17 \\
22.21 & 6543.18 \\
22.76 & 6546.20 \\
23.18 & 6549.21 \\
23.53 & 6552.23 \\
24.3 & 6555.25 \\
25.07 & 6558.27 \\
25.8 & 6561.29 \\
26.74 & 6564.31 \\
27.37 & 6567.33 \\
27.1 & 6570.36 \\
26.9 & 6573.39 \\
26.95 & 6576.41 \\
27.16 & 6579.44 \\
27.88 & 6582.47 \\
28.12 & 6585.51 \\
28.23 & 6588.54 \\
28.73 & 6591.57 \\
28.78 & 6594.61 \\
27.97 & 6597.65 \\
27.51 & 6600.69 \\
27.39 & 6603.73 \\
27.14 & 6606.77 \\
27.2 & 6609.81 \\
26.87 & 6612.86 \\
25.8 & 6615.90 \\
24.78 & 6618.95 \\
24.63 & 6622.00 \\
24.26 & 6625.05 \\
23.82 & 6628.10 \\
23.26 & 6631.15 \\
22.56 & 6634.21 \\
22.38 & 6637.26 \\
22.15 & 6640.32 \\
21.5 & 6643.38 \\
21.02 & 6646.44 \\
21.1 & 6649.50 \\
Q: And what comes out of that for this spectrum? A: -0.80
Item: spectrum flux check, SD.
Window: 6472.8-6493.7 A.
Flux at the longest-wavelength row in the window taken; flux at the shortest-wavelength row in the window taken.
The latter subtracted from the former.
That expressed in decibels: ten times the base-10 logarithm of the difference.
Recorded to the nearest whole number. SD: -17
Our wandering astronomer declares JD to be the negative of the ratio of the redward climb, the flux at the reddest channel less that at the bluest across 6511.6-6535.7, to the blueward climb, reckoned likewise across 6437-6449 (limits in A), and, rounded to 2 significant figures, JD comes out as 46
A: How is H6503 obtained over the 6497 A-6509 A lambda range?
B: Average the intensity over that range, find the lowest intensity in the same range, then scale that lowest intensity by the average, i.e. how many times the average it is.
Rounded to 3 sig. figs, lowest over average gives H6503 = 0.984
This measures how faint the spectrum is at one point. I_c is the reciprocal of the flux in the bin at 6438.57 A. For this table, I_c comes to 0.0513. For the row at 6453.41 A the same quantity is 0.0502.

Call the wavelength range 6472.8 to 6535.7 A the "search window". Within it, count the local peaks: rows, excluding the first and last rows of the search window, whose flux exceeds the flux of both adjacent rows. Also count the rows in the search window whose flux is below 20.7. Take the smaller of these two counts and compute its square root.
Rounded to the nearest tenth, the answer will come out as 1.4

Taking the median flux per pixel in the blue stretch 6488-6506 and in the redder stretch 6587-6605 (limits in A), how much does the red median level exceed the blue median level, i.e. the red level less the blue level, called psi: 8.5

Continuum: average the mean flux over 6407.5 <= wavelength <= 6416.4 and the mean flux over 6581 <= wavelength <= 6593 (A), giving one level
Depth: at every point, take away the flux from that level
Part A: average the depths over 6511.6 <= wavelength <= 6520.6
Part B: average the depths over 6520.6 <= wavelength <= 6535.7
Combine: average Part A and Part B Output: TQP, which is 3.2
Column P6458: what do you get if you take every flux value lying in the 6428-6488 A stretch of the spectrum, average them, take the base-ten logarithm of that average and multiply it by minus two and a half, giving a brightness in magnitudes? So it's -3.24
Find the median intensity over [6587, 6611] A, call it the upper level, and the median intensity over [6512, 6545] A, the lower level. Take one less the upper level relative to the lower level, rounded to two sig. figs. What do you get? -0.33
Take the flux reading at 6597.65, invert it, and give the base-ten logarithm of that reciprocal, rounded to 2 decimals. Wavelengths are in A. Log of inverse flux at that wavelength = -1.45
